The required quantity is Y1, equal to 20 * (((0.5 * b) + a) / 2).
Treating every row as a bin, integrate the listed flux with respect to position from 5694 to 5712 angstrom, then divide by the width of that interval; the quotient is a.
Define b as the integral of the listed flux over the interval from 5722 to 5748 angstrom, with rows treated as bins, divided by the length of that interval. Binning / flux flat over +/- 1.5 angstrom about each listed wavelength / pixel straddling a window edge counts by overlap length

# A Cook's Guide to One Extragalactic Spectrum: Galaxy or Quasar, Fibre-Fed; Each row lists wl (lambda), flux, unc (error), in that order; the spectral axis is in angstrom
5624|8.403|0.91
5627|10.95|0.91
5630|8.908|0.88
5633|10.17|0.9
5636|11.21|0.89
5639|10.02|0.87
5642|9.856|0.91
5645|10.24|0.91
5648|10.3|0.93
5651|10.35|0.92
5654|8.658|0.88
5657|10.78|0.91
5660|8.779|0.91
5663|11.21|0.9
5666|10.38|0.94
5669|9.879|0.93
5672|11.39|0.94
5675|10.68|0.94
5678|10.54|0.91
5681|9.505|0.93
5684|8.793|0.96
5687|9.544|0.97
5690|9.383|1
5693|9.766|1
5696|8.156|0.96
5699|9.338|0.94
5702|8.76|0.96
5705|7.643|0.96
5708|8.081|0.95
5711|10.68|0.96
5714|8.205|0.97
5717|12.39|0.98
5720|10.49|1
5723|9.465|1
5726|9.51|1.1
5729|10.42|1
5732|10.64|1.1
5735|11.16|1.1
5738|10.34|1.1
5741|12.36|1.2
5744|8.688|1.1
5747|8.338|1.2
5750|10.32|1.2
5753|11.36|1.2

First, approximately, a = 8.8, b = 10.15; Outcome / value 138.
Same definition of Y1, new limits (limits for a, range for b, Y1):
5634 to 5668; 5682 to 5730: 149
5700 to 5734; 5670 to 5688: 147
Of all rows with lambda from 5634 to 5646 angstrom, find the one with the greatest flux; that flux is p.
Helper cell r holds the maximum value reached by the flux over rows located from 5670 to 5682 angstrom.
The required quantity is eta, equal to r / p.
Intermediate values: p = 11.21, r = 11.39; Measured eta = 1.02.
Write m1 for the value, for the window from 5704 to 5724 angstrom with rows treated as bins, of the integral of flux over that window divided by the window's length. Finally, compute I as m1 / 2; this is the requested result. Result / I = 4.81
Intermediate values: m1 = 9.6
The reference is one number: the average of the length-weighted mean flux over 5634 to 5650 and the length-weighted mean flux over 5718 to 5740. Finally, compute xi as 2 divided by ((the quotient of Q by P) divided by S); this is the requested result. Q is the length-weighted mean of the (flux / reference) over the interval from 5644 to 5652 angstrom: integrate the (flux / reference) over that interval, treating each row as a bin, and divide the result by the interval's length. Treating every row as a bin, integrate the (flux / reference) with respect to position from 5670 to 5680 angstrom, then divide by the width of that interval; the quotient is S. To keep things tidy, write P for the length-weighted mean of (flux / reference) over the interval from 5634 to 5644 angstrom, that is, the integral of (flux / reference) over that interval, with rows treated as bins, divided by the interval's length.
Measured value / 2.09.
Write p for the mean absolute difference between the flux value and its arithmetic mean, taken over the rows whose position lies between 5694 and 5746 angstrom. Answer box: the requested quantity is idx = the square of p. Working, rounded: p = 1.2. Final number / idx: 1.4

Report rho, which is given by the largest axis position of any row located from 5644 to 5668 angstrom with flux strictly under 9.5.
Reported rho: 5660 angstrom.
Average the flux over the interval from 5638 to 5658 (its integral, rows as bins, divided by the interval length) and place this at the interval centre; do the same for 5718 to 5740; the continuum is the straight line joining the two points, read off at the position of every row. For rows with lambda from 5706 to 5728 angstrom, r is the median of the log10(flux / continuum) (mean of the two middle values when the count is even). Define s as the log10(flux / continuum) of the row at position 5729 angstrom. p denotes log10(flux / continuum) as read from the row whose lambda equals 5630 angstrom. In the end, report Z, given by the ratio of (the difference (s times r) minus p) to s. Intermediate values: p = -0.047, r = -0.038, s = 0.001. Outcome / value 31.4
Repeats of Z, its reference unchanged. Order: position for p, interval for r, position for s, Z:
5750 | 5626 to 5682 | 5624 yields -0.1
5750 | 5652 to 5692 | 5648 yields 0.5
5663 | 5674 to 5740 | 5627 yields -1.1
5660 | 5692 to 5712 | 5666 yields 4.8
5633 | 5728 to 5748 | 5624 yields 0.1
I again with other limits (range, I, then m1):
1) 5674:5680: 5.26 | 10.5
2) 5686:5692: 4.74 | 9.5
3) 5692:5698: 4.46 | 8.9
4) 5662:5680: 5.32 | 10.6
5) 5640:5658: 5.00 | 10.0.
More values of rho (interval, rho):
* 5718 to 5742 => 5723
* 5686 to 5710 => 5708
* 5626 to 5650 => 5630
